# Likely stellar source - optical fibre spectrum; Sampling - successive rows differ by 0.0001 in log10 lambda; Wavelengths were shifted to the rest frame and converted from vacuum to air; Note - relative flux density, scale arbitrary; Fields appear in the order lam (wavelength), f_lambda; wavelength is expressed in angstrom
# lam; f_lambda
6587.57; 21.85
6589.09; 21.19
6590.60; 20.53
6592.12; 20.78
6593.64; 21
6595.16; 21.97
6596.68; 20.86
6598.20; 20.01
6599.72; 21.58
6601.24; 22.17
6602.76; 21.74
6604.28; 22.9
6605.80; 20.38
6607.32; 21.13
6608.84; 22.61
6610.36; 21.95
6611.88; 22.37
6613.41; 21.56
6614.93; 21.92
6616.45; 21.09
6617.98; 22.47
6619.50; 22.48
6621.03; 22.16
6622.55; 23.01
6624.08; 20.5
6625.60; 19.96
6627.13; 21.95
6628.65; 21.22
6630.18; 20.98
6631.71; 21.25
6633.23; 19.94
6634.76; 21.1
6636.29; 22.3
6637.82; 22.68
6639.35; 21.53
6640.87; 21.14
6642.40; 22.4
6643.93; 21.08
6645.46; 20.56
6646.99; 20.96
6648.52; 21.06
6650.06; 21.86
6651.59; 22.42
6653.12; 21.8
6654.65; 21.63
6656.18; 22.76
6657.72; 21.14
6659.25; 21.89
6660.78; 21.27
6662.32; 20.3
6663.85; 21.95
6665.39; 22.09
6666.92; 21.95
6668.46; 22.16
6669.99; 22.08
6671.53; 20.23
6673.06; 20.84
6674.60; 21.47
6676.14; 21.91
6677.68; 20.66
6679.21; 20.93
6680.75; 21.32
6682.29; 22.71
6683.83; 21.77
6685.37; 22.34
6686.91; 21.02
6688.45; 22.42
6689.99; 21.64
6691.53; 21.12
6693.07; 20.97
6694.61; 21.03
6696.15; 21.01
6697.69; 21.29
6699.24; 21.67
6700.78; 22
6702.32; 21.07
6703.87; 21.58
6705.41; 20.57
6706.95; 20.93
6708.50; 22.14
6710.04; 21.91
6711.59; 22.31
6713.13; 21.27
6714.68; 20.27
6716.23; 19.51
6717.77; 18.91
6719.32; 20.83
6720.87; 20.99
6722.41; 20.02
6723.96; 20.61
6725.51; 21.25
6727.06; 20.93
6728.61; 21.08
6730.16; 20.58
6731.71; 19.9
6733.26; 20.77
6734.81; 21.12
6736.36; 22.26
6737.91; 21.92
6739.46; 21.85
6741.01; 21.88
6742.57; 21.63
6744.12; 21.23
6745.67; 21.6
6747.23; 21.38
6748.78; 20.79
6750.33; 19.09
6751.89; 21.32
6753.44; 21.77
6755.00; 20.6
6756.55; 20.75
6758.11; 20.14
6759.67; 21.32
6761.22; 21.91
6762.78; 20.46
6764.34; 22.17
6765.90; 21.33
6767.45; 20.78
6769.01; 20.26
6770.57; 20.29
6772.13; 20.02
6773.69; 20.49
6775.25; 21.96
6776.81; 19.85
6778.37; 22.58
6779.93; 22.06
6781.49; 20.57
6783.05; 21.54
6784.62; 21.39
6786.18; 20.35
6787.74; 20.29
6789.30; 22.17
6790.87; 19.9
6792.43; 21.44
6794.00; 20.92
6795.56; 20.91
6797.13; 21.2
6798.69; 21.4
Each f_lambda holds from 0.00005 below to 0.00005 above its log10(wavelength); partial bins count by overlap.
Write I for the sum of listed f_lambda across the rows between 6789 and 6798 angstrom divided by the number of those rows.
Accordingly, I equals 21.1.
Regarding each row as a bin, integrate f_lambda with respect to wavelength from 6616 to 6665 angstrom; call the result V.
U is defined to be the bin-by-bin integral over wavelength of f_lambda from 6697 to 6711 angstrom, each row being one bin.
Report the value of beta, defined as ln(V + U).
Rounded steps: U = 301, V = 1055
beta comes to 7.21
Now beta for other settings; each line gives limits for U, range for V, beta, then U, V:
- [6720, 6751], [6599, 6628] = 7.16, 653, 632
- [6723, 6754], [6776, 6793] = 6.92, 655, 359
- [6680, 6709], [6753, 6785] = 7.17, 623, 673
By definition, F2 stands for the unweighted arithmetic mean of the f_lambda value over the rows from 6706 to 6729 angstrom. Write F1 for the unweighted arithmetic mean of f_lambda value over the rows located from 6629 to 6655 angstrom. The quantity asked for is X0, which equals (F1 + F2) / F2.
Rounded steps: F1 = 21.5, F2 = 20.9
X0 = 2.03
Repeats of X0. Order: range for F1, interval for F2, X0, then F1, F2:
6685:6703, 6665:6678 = 2.00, 21.5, 21.5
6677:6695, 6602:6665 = 2.00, 21.5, 21.6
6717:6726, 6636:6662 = 1.94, 20.4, 21.7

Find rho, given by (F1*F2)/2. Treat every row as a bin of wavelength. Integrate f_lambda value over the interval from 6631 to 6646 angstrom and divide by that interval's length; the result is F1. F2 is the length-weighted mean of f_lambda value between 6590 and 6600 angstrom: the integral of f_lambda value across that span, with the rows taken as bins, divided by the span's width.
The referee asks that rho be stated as 224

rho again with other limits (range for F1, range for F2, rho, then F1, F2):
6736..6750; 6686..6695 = 230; 21.5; 21.4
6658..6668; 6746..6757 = 225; 21.6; 20.9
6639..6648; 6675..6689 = 230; 21.3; 21.7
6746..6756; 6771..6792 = 219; 20.9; 21.0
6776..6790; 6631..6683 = 228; 21.2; 21.5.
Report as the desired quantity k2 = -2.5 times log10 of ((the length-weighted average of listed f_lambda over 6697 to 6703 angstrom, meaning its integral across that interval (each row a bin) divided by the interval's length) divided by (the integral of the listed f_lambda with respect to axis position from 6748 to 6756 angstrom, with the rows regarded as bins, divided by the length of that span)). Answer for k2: -0.04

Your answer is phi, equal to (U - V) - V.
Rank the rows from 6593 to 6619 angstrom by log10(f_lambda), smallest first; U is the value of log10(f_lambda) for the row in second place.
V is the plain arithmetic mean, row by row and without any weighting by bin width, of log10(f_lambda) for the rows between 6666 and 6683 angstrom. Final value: -1.35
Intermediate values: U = 1.309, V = 1.332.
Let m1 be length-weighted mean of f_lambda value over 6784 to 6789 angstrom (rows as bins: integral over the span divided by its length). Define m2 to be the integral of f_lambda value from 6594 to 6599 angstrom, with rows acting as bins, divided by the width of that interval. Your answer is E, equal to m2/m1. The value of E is 1.01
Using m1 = 20.8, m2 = 20.9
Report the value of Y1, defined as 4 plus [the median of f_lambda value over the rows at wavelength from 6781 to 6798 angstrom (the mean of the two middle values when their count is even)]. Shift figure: 24.9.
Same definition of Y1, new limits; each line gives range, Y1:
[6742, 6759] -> 25.2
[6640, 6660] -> 25.6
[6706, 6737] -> 24.9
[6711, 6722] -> 24.8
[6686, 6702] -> 25.2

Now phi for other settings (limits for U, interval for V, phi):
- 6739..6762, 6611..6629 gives -1.37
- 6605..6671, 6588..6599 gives -1.34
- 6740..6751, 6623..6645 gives -1.34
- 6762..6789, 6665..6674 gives -1.37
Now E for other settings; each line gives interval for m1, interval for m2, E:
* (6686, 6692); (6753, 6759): 0.96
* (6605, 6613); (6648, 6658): 1.01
